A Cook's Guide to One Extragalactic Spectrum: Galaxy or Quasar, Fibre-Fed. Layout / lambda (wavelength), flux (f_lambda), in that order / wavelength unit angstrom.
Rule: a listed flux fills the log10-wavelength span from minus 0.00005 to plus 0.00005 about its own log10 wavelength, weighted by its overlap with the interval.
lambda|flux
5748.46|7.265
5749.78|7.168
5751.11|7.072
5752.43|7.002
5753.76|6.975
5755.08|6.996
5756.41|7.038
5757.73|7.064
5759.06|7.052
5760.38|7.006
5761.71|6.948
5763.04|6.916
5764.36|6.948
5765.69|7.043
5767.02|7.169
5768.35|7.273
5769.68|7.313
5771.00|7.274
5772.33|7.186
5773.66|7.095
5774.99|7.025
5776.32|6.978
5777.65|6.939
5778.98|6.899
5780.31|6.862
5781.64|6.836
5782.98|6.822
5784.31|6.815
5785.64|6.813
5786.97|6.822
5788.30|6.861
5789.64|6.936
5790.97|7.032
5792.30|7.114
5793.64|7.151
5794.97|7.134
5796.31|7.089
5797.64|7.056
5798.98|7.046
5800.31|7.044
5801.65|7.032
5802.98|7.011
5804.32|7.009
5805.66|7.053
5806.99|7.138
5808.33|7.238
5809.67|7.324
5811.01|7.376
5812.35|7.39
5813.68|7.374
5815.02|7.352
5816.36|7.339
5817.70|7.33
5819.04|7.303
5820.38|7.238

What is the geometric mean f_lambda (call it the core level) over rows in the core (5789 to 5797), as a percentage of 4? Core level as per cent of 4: 176.9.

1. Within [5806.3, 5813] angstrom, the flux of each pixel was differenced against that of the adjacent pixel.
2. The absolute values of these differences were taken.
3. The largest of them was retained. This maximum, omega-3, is 0.10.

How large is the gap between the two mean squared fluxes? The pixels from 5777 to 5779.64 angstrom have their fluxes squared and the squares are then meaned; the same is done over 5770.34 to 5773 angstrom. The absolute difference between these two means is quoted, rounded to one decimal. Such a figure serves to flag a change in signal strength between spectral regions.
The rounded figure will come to 4.4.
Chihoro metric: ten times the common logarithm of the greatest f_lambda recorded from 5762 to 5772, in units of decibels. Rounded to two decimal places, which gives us 8.64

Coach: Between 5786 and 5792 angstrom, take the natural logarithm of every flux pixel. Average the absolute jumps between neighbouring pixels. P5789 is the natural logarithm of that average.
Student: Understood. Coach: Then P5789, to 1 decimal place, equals -4.6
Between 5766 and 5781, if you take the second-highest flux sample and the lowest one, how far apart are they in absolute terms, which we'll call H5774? 0.41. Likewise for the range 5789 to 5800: 0.20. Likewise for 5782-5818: 0.56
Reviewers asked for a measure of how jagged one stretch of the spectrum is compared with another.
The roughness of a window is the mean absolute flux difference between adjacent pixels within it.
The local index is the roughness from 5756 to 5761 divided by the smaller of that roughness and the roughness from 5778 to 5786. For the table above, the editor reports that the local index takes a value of 1.6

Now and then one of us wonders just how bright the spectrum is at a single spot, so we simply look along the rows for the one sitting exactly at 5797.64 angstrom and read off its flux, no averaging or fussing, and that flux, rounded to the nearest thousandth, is 7.056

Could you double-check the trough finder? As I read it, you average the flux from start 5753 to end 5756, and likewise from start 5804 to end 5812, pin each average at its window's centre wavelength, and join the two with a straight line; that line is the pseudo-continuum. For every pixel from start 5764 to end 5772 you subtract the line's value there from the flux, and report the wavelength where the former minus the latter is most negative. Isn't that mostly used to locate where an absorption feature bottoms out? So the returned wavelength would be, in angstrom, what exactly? 5764.36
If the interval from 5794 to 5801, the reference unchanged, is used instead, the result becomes 5800.31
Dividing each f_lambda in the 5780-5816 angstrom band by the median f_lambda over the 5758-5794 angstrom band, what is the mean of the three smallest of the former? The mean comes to 0.98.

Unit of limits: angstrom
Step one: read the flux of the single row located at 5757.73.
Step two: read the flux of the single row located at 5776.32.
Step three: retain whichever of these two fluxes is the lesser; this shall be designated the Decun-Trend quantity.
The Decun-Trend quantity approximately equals 6.98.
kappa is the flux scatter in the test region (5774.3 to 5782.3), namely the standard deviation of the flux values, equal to 0.07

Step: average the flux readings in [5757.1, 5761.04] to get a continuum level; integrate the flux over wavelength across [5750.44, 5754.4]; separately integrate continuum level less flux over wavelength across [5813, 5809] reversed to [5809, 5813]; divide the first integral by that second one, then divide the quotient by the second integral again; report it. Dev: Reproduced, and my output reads 17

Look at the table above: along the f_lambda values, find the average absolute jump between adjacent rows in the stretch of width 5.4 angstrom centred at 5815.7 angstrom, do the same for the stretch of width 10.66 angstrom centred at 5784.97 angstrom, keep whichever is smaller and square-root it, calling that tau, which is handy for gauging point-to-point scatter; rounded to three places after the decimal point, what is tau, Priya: 0.121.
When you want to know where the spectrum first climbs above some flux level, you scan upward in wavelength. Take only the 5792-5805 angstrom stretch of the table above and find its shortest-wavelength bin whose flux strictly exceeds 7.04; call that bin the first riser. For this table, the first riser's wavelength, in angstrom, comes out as 5792.30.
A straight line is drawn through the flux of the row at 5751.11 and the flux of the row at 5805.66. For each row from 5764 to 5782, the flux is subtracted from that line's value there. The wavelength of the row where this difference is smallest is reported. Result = 5769.68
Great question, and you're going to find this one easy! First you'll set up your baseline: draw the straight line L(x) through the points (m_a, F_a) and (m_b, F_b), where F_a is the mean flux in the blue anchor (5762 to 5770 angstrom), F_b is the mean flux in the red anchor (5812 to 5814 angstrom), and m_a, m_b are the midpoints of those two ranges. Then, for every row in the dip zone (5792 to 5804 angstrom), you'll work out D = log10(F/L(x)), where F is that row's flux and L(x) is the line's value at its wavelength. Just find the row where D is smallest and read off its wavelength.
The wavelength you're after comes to 5802.98 angstrom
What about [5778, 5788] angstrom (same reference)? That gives 5785.64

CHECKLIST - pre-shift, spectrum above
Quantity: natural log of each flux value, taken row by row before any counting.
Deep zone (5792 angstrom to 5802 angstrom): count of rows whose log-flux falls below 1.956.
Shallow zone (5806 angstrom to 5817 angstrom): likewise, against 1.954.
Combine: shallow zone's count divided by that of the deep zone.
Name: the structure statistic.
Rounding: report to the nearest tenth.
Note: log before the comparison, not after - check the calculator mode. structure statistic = 0.0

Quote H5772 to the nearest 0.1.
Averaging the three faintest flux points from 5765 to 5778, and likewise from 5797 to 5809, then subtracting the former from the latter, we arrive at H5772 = 0.0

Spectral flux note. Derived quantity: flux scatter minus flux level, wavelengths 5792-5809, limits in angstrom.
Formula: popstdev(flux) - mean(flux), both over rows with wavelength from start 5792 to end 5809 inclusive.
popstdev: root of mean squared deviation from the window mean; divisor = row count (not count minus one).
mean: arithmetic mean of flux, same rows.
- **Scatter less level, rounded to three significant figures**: -7.02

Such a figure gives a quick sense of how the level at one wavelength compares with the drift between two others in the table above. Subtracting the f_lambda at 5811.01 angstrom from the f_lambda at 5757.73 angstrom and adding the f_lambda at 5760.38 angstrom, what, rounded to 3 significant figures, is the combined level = 6.69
